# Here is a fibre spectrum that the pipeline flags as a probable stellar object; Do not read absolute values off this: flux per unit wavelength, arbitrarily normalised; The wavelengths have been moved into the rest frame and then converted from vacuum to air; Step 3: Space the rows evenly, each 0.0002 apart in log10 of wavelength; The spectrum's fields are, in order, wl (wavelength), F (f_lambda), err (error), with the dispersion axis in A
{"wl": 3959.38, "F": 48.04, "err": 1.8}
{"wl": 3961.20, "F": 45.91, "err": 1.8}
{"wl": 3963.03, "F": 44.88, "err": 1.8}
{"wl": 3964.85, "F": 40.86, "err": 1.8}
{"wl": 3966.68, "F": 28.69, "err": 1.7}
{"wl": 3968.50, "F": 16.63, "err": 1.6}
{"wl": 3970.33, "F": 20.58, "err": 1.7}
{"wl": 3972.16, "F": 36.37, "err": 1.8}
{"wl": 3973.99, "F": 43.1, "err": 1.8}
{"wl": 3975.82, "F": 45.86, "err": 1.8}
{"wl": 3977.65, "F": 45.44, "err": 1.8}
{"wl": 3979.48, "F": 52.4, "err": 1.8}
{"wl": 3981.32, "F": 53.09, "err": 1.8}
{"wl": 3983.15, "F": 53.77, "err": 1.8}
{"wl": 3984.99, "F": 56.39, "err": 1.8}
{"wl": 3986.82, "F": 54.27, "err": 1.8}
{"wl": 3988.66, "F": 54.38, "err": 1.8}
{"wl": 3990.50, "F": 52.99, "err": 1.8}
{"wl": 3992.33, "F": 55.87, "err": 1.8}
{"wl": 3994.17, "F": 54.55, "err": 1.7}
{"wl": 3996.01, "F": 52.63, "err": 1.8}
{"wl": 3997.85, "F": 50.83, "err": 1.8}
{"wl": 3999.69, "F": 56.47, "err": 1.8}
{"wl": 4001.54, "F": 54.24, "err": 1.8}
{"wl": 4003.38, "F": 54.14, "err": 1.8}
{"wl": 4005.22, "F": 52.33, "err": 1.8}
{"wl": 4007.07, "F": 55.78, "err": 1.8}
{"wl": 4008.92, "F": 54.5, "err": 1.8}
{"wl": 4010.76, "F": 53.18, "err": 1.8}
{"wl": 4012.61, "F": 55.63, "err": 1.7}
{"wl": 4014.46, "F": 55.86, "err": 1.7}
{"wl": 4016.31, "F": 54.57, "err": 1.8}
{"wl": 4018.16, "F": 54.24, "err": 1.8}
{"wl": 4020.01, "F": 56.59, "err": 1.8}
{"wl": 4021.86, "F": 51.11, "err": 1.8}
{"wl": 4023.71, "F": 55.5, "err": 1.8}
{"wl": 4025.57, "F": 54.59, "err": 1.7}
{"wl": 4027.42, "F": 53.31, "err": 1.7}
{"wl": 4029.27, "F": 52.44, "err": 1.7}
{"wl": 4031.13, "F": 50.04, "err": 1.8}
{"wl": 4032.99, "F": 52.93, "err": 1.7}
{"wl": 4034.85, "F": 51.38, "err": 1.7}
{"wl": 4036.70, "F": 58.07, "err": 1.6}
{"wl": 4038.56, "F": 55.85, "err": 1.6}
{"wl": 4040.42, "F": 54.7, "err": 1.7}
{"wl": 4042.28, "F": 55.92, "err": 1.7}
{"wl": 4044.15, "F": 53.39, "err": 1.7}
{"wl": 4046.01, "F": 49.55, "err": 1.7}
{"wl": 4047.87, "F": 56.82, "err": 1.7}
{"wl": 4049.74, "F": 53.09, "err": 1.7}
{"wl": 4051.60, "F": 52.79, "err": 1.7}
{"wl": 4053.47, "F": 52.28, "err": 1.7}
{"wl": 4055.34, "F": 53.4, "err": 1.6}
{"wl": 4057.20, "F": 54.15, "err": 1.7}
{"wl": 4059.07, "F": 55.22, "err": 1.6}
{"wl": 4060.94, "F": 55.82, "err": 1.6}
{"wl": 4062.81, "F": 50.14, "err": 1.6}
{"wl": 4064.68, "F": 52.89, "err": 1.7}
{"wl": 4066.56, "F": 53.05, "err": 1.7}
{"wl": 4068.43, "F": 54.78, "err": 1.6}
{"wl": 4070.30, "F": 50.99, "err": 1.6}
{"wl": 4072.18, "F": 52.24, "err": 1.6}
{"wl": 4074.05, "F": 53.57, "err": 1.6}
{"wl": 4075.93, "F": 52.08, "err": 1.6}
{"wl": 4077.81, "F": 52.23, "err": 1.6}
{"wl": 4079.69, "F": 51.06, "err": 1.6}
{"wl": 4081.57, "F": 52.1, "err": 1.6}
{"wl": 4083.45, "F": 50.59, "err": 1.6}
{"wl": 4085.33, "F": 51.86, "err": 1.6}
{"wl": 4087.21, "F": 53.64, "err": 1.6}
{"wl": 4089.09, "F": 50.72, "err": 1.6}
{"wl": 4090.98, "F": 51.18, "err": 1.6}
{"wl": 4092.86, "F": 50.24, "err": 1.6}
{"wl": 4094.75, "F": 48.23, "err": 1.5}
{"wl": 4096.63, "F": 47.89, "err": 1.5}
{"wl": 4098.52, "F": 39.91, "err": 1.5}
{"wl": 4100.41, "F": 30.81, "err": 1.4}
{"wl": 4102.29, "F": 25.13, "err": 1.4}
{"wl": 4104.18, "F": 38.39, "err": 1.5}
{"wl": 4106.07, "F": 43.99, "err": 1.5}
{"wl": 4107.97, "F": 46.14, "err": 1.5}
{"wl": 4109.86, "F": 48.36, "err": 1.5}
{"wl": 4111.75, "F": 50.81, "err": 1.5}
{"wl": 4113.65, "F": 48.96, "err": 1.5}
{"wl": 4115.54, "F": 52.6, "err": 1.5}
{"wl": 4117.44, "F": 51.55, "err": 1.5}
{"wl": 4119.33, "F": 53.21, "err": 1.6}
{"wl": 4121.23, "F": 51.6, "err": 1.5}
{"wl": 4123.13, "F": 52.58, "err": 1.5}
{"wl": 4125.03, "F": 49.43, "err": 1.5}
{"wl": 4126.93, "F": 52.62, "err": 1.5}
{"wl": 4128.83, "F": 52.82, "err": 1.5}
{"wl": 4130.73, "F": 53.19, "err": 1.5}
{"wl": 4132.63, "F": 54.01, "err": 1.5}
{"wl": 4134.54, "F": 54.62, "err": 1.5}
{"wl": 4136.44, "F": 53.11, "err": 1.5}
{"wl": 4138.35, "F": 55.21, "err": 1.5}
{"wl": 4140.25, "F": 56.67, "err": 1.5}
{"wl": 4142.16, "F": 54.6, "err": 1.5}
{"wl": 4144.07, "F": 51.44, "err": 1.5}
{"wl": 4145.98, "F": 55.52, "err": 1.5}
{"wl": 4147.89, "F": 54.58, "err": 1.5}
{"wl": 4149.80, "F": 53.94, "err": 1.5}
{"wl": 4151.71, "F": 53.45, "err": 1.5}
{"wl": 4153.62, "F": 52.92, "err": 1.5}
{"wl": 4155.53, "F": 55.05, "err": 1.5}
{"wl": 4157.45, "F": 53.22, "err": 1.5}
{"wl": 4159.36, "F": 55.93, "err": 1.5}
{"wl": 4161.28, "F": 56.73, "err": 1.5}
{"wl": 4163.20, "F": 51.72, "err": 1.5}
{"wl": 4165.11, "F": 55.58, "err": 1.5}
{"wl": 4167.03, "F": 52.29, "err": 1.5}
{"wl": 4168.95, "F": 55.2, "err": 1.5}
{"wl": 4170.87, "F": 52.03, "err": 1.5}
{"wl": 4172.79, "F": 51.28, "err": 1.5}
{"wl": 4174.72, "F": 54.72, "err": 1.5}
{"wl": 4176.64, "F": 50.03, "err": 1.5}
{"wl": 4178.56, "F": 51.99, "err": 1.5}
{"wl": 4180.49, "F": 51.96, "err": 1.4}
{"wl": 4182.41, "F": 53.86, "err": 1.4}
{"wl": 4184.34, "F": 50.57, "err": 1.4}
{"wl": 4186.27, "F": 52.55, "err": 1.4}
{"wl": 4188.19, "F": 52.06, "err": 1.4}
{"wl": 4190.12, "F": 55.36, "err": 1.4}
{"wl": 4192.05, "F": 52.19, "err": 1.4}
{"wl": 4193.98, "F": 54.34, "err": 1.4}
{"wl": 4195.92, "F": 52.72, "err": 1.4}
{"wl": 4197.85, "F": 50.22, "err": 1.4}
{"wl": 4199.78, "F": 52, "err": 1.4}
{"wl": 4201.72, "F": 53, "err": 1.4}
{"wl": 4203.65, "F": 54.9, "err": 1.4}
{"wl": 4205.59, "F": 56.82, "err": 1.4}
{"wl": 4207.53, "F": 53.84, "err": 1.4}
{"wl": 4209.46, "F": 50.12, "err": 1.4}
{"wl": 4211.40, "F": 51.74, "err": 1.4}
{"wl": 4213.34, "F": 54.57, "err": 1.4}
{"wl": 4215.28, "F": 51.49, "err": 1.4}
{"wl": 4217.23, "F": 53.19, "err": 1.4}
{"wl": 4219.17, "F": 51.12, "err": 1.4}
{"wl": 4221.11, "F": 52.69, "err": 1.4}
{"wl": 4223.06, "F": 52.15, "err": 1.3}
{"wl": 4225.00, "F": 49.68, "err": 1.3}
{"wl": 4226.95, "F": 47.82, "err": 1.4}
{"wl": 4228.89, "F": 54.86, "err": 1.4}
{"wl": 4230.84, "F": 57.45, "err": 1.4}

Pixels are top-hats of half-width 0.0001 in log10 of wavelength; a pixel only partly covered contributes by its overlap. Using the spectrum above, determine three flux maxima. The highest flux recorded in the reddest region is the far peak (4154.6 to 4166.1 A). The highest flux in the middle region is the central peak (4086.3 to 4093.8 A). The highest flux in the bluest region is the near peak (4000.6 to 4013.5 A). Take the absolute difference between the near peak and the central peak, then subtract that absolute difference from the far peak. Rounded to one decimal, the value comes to 54.6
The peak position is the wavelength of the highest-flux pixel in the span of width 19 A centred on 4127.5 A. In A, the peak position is 4134.54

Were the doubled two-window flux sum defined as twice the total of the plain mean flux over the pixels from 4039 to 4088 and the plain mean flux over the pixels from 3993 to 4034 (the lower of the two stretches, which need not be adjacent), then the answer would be 214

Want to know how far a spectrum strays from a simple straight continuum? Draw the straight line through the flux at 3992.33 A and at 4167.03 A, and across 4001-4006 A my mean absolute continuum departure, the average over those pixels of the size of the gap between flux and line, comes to 2.1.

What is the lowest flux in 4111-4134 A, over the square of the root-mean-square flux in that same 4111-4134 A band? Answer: 0.0181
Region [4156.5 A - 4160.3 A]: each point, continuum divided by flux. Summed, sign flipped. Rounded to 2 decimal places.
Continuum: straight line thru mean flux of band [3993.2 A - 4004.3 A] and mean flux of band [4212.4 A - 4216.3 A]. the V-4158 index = -1.95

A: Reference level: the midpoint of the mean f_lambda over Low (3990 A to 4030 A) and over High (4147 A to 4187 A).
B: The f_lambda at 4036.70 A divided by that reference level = 1.08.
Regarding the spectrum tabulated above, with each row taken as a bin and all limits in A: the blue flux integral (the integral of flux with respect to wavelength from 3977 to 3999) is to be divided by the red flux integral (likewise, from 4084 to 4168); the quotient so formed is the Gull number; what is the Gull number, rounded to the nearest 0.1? 0.3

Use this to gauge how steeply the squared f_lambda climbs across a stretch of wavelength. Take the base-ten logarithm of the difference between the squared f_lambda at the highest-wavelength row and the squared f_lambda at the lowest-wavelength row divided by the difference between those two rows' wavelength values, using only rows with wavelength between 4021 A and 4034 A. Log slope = 1.23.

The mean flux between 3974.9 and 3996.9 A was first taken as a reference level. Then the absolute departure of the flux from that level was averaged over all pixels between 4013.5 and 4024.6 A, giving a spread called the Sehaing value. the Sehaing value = 2.5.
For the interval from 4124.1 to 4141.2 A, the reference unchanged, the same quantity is 1.6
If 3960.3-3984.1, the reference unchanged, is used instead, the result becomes 12.3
